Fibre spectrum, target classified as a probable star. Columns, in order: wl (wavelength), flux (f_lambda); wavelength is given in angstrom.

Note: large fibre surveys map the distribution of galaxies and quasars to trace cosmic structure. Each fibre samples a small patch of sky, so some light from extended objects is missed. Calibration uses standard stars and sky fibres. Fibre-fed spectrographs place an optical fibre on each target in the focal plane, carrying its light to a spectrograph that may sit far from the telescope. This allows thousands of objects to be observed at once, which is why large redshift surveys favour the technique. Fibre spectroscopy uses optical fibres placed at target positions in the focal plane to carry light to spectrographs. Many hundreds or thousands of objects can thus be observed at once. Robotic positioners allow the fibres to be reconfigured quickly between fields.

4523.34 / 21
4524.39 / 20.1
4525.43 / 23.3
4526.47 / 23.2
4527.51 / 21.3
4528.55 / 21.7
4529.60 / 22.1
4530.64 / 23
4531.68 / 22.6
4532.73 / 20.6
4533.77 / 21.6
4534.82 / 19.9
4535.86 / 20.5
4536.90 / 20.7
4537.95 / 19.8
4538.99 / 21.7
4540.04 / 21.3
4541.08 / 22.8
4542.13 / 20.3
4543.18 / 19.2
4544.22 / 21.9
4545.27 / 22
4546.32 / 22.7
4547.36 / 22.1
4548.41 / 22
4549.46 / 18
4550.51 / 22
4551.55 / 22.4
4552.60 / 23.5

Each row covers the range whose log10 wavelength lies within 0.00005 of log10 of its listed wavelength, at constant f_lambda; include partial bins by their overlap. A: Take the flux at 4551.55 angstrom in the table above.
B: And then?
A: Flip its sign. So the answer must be -22.4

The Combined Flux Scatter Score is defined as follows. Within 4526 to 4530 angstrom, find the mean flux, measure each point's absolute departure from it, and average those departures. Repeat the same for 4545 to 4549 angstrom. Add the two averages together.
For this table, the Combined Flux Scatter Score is 0.8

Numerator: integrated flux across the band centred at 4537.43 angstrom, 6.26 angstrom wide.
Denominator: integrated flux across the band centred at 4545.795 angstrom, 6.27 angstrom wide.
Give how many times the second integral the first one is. 0.95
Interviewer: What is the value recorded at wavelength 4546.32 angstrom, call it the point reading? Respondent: 22.7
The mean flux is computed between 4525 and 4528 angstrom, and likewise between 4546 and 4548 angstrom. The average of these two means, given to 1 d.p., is 22.5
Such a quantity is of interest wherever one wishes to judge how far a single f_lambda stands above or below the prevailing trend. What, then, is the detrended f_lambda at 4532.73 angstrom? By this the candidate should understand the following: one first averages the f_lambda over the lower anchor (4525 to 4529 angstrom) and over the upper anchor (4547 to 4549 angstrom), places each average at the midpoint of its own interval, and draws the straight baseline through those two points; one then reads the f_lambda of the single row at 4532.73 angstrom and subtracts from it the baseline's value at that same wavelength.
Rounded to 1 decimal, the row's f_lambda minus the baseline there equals -1.7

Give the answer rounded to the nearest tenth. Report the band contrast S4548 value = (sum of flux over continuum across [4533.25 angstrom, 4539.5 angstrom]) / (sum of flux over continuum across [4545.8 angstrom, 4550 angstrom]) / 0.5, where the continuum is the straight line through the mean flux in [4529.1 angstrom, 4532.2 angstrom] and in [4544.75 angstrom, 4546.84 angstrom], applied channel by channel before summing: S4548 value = 2.9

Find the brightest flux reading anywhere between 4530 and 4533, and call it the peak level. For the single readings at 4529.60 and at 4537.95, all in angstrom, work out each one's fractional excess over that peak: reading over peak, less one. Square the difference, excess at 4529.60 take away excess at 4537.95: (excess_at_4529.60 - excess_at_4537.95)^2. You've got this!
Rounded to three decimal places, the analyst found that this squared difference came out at 0.010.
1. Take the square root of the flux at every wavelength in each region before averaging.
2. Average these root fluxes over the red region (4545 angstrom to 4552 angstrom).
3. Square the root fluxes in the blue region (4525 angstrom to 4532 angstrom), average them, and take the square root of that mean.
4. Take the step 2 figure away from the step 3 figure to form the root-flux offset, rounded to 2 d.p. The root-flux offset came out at 0.09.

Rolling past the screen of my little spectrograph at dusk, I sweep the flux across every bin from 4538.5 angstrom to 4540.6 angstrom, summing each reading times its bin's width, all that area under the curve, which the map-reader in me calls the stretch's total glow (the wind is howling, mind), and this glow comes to 45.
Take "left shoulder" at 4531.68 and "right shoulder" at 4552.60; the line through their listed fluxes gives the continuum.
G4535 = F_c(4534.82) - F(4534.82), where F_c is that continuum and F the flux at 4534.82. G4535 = 2.8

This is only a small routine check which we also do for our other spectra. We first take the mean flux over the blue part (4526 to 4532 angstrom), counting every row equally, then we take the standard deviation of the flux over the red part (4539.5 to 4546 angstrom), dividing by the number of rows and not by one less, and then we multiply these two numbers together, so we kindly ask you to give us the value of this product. 26.6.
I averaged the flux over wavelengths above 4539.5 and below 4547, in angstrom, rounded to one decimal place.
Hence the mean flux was 21.5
